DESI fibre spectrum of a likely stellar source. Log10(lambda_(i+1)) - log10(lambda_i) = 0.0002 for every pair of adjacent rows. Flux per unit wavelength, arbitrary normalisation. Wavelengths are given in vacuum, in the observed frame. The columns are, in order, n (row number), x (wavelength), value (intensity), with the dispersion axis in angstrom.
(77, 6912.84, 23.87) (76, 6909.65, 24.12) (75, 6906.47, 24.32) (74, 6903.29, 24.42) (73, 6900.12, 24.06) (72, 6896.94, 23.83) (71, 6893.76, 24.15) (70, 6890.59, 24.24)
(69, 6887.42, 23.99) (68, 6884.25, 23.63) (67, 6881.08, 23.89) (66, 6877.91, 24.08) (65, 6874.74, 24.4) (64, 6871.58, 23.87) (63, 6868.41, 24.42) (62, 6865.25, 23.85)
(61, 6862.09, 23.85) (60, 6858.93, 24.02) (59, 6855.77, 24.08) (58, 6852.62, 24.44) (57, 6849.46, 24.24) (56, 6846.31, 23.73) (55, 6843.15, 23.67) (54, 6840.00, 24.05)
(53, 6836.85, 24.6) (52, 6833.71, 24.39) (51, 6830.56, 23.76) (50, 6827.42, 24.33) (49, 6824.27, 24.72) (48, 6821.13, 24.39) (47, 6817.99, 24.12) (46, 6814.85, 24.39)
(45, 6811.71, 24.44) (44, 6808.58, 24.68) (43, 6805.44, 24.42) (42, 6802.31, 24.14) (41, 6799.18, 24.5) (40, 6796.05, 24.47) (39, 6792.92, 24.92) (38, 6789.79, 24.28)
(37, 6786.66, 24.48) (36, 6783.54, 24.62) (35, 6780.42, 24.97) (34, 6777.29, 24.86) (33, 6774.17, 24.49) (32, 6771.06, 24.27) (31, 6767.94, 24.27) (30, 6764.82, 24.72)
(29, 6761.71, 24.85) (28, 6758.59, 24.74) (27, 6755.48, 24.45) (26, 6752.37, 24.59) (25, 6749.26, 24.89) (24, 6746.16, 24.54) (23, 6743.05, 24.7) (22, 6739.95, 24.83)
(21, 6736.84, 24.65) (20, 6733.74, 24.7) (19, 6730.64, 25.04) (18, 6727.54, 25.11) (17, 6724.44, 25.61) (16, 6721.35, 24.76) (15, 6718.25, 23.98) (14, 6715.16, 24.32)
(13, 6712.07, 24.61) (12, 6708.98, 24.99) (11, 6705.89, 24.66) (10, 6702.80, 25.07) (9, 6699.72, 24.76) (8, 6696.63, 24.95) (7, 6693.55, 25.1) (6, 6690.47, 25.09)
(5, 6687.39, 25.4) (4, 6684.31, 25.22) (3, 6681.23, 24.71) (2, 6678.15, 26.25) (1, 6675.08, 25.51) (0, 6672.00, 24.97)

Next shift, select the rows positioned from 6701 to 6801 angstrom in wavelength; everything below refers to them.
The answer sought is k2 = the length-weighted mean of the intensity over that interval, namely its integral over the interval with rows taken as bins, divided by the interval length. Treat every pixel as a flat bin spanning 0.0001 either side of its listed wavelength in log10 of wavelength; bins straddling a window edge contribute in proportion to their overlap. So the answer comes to 24.7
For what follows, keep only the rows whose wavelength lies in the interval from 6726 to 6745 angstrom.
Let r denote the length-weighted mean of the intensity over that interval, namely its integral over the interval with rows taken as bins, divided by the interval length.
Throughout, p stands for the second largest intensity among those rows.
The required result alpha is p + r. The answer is 49.86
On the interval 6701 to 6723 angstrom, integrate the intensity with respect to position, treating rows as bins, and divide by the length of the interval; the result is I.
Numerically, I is 24.6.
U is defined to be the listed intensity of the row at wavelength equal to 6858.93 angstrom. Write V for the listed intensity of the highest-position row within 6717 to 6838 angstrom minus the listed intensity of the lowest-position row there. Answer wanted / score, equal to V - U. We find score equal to -23.4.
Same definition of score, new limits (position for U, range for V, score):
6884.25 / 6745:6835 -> -23.8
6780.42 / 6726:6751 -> -25.2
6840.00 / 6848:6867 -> -24.4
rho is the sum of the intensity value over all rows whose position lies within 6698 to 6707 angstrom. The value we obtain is 74.5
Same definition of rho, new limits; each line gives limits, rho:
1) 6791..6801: 73.9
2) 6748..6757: 73.9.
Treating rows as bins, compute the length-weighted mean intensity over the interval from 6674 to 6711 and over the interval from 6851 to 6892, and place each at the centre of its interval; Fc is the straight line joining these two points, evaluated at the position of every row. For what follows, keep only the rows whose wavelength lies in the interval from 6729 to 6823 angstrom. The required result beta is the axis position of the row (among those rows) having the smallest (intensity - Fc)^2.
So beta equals 6758.59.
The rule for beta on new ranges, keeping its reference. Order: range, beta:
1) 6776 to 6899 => 6814.85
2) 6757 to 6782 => 6758.59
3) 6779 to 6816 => 6814.85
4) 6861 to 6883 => 6877.91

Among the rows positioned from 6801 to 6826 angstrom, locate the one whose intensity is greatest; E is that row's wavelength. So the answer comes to 6824.27 angstrom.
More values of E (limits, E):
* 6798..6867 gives 6824.27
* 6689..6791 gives 6724.44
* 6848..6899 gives 6852.62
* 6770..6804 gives 6780.42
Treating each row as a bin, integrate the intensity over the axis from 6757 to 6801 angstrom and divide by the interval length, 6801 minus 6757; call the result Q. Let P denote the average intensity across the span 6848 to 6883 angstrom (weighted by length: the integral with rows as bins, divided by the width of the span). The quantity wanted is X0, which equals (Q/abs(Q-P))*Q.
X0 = 1203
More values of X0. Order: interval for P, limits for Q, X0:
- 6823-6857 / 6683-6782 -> 1011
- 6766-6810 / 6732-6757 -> 4081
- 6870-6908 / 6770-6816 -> 1315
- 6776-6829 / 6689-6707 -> 1418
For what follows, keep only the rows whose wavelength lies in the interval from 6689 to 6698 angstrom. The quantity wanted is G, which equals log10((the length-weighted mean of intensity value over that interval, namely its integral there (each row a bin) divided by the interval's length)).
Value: 1.40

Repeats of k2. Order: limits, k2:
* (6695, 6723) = 24.7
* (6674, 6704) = 25.2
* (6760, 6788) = 24.6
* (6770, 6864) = 24.3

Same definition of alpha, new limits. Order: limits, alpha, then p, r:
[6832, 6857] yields 48.59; 24.44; 24.1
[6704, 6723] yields 49.33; 24.76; 24.6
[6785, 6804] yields 48.97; 24.5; 24.5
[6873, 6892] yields 48.28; 24.24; 24.0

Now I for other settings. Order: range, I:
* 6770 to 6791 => 24.6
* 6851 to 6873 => 24.1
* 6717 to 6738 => 24.9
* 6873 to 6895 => 24.1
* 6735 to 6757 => 24.7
